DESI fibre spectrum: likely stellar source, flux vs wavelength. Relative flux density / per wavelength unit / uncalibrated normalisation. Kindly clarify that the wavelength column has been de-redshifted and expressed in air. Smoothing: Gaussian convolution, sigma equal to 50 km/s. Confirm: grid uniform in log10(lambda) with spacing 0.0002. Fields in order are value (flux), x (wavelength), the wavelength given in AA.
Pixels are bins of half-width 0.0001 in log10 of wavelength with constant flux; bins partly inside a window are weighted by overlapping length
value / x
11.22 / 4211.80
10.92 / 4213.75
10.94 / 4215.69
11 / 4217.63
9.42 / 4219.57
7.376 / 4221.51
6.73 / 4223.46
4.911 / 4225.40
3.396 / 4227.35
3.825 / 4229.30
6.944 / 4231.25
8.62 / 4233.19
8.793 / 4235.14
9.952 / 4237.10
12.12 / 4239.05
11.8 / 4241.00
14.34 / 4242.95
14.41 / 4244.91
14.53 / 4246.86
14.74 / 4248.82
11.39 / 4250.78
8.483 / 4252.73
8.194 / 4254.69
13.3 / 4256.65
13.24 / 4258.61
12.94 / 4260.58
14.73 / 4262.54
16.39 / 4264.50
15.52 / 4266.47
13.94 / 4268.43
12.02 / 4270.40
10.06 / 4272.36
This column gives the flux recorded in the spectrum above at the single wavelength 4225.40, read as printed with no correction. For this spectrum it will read 4.911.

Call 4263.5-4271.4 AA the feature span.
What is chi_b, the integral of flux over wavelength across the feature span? 114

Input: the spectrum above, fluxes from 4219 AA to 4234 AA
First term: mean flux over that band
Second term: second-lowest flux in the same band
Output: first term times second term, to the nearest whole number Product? 24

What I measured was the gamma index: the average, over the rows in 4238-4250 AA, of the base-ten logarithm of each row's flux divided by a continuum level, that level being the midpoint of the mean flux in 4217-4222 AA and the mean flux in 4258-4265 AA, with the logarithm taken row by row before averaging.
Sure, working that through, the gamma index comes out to 0.1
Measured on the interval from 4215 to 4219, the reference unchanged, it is 0.0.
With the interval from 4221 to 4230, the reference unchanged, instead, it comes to -0.4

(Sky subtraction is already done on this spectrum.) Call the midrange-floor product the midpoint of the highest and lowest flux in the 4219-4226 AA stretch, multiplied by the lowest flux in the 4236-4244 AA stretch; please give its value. 71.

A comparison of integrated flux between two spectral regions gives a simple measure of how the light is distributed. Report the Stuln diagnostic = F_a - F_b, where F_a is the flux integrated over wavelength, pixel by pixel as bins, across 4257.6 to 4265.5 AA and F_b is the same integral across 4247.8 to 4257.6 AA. 3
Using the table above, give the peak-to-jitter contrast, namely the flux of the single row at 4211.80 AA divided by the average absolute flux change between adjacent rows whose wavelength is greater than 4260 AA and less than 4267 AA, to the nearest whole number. 8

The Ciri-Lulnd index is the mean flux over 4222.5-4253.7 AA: 9.7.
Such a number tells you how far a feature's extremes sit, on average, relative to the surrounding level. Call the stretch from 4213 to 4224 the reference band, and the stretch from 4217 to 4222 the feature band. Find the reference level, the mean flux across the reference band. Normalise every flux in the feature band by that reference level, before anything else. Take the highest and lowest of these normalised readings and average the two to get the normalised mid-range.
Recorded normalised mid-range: 1.0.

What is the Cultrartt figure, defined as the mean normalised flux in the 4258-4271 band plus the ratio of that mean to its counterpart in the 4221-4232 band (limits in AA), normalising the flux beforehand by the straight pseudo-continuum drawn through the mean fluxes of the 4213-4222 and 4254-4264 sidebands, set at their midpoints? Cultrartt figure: 3.2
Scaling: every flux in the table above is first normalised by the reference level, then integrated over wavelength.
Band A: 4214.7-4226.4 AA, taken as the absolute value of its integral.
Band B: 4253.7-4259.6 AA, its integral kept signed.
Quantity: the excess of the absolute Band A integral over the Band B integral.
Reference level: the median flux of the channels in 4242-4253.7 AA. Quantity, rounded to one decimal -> 2.1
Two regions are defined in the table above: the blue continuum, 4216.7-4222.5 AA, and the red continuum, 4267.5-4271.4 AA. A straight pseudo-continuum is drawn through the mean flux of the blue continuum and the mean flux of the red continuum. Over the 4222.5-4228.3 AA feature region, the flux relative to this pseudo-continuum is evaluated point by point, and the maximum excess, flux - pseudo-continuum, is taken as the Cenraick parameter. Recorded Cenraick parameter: -2.8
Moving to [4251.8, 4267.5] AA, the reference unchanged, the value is 3.8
